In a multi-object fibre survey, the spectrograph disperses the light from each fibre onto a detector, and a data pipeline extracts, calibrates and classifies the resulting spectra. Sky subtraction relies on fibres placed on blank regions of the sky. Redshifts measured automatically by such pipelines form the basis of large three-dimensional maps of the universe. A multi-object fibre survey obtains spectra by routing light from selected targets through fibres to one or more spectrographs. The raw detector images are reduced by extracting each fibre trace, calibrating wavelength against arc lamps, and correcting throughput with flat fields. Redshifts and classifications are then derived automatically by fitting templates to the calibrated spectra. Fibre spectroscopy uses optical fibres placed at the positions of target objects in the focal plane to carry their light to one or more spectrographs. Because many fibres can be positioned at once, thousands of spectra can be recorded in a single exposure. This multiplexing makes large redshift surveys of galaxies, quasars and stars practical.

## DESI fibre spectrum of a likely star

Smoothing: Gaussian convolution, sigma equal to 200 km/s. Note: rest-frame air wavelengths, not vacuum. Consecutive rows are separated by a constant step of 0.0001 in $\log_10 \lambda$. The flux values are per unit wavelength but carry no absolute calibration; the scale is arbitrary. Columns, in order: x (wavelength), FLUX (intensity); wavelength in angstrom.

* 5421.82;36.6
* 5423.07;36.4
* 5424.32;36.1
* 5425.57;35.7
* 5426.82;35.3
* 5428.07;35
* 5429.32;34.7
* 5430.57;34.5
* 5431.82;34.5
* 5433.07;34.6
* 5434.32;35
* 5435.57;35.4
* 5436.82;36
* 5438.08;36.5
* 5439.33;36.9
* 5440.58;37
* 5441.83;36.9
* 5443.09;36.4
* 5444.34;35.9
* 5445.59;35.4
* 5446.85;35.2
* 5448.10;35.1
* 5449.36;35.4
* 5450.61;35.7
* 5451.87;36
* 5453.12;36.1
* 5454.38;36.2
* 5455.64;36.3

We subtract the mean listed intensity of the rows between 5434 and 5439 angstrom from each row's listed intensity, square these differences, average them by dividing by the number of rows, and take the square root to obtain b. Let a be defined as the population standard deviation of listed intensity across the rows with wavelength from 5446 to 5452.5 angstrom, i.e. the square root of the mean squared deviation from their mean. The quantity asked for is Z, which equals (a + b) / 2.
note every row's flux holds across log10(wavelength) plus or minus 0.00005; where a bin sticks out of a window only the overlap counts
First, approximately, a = 0.33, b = 0.57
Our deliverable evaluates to 0.451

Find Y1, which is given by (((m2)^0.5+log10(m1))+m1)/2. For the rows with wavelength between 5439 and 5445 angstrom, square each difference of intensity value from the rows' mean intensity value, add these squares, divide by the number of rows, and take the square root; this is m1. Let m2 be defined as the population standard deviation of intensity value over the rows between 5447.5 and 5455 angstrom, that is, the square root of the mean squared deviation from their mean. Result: 0.33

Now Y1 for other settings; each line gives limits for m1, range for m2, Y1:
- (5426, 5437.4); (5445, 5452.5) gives 0.35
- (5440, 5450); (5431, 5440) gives 0.75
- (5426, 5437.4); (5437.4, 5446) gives 0.44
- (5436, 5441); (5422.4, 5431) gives 0.40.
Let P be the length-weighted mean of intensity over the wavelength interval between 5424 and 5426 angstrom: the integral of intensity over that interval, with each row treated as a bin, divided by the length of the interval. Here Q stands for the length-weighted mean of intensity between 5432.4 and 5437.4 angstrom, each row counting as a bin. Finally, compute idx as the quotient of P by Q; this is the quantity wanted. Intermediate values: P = 35.9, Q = 35.3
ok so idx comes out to 1.02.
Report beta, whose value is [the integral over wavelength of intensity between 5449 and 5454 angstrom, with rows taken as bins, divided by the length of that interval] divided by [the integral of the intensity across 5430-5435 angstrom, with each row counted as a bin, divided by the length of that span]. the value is 1.03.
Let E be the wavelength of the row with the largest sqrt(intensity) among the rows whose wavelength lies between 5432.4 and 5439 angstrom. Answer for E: 5438.08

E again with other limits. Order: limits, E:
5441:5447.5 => 5441.83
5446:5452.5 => 5451.87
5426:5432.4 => 5426.82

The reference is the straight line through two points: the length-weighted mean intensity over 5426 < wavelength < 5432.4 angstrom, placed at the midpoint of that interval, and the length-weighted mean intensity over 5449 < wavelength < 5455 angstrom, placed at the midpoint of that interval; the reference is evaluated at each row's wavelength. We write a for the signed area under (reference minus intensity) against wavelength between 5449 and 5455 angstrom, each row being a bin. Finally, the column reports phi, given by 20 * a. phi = 1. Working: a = 0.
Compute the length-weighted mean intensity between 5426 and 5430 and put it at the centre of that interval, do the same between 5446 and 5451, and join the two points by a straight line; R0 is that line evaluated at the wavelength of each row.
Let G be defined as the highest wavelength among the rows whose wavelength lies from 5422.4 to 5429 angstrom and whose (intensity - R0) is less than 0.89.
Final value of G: 5428.07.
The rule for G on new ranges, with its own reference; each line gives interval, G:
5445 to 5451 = 5450.61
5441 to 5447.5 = 5446.85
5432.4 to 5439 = 5436.82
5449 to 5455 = 5454.38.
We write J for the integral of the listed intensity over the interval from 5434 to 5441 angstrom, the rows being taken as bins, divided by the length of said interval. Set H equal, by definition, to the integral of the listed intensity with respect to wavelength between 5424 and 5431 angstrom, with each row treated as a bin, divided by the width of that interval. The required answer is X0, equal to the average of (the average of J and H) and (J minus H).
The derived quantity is 18.3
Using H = 35.19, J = 36.2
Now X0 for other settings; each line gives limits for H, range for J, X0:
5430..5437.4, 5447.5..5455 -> 18.0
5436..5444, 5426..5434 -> 17.0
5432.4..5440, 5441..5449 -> 17.9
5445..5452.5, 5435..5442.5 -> 18.5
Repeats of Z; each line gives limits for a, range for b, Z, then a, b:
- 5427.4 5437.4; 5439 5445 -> 0.452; 0.49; 0.42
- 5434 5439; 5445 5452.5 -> 0.438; 0.57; 0.30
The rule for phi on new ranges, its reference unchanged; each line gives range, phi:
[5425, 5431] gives -33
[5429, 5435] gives 36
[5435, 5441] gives -132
